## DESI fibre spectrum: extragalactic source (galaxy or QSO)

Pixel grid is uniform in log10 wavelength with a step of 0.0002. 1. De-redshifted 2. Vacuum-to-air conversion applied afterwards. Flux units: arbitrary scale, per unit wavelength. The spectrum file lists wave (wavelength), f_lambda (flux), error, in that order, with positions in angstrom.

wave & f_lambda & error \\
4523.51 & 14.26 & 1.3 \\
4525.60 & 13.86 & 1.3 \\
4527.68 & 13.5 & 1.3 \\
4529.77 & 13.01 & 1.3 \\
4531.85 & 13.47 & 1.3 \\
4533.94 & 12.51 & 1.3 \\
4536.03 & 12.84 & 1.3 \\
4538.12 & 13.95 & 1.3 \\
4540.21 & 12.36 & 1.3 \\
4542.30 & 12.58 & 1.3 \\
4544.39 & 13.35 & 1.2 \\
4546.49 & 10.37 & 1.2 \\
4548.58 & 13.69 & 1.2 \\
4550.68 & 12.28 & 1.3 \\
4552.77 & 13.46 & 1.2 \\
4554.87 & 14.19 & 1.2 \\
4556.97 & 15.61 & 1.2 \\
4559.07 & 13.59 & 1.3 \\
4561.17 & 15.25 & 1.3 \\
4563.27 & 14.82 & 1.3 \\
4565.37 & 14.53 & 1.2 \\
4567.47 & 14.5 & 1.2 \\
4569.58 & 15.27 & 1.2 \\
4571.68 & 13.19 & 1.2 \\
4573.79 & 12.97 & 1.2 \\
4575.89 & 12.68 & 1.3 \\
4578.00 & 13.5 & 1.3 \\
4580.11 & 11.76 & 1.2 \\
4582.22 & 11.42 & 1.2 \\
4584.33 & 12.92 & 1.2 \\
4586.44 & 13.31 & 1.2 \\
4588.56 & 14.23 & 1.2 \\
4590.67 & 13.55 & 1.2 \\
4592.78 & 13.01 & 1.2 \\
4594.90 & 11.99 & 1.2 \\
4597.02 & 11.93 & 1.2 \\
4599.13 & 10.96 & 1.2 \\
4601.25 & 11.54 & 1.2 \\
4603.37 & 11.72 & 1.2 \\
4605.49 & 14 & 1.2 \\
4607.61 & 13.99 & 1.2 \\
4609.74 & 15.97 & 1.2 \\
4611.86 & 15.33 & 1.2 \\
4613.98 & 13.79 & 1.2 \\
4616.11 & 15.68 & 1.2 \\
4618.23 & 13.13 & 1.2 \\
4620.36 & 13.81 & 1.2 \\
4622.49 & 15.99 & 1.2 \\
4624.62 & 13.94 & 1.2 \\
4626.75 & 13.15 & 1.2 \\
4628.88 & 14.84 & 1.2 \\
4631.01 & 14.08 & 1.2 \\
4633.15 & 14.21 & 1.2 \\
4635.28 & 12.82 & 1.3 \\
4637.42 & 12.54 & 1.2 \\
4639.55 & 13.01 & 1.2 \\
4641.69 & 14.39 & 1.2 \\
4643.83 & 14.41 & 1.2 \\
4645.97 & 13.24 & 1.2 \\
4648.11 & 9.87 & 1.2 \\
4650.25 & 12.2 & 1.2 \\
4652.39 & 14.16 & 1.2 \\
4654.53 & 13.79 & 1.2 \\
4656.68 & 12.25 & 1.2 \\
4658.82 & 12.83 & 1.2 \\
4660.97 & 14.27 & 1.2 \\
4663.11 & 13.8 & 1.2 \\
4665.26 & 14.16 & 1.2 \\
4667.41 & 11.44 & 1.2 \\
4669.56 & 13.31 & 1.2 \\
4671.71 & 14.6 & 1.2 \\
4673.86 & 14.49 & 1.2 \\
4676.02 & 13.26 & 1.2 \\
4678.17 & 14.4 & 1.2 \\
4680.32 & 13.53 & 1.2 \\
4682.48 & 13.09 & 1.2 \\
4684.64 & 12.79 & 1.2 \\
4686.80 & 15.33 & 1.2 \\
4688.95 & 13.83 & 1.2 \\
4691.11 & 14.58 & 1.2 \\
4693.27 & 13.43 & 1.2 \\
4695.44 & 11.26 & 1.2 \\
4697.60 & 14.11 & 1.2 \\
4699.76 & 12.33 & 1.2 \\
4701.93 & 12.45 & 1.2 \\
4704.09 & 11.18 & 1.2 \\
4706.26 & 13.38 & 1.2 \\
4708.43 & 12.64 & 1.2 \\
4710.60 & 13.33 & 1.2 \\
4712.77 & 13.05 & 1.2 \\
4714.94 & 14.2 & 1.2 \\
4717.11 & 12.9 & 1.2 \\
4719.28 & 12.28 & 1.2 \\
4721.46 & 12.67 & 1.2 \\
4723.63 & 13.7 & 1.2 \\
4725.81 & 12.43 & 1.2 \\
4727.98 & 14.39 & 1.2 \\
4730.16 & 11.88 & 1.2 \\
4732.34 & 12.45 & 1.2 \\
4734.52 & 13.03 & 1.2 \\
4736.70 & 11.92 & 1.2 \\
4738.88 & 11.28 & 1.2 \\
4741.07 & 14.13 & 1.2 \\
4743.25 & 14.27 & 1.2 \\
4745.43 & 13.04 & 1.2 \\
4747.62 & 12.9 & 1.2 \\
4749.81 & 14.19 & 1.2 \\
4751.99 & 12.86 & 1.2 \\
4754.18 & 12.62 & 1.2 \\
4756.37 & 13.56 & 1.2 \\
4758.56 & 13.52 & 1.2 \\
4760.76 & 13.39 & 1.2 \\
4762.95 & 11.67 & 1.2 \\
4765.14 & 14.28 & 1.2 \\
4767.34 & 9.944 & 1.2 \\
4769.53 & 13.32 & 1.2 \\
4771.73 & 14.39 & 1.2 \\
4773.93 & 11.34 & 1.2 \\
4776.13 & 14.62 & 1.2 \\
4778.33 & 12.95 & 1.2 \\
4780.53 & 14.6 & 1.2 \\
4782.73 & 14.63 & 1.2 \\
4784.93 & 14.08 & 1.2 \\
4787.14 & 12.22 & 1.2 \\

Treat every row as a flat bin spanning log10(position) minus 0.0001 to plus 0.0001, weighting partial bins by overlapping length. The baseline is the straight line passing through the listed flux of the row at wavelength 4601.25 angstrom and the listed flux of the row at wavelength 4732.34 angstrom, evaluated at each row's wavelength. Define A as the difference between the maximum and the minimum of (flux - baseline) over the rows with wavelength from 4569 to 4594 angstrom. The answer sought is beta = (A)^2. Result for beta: 16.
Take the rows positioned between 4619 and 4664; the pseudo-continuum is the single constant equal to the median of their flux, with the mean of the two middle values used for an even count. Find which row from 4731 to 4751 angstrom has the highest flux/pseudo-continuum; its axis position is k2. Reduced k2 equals 4743.25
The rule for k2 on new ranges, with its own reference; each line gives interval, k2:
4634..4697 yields 4686.80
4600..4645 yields 4622.49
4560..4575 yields 4569.58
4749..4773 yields 4771.73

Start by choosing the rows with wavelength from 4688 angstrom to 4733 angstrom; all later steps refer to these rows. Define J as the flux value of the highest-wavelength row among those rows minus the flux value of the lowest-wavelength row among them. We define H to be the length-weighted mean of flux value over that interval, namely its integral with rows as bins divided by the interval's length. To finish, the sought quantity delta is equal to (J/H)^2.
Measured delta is 0.011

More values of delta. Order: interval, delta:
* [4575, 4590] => 0.015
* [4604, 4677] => 0.003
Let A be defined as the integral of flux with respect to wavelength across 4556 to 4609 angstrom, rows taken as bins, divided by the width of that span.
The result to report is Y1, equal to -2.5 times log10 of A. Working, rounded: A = 13.3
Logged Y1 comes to -2.81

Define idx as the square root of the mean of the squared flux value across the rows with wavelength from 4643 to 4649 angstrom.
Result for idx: 12.7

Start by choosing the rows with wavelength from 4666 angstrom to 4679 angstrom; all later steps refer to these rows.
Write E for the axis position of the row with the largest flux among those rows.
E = 4671.71 angstrom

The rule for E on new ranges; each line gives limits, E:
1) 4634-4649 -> 4643.83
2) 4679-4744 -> 4686.80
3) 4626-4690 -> 4686.80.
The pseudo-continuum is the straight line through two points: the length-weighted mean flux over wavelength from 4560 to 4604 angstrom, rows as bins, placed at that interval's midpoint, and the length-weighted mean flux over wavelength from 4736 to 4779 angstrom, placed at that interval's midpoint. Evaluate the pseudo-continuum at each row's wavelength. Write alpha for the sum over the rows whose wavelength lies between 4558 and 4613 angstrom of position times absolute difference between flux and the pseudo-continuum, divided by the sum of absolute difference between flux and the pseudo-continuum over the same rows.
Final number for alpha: 4587.6 angstrom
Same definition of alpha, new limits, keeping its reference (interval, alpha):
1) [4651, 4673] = 4662.8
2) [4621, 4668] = 4644.2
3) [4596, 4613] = 4605.1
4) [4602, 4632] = 4616.3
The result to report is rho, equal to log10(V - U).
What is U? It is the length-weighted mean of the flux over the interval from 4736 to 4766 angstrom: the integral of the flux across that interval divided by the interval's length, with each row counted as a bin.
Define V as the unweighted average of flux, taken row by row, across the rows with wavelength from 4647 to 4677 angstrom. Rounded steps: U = 13.12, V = 13.2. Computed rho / -1.31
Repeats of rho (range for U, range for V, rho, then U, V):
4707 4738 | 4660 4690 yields -0.09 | 12.91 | 13.7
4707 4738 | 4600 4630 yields 0.06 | 12.91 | 14.1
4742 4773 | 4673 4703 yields -0.45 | 13.14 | 13.5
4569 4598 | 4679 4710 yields -0.71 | 12.95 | 13.1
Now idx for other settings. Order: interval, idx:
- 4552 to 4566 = 14.5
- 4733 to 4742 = 12.6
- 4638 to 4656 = 13.2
